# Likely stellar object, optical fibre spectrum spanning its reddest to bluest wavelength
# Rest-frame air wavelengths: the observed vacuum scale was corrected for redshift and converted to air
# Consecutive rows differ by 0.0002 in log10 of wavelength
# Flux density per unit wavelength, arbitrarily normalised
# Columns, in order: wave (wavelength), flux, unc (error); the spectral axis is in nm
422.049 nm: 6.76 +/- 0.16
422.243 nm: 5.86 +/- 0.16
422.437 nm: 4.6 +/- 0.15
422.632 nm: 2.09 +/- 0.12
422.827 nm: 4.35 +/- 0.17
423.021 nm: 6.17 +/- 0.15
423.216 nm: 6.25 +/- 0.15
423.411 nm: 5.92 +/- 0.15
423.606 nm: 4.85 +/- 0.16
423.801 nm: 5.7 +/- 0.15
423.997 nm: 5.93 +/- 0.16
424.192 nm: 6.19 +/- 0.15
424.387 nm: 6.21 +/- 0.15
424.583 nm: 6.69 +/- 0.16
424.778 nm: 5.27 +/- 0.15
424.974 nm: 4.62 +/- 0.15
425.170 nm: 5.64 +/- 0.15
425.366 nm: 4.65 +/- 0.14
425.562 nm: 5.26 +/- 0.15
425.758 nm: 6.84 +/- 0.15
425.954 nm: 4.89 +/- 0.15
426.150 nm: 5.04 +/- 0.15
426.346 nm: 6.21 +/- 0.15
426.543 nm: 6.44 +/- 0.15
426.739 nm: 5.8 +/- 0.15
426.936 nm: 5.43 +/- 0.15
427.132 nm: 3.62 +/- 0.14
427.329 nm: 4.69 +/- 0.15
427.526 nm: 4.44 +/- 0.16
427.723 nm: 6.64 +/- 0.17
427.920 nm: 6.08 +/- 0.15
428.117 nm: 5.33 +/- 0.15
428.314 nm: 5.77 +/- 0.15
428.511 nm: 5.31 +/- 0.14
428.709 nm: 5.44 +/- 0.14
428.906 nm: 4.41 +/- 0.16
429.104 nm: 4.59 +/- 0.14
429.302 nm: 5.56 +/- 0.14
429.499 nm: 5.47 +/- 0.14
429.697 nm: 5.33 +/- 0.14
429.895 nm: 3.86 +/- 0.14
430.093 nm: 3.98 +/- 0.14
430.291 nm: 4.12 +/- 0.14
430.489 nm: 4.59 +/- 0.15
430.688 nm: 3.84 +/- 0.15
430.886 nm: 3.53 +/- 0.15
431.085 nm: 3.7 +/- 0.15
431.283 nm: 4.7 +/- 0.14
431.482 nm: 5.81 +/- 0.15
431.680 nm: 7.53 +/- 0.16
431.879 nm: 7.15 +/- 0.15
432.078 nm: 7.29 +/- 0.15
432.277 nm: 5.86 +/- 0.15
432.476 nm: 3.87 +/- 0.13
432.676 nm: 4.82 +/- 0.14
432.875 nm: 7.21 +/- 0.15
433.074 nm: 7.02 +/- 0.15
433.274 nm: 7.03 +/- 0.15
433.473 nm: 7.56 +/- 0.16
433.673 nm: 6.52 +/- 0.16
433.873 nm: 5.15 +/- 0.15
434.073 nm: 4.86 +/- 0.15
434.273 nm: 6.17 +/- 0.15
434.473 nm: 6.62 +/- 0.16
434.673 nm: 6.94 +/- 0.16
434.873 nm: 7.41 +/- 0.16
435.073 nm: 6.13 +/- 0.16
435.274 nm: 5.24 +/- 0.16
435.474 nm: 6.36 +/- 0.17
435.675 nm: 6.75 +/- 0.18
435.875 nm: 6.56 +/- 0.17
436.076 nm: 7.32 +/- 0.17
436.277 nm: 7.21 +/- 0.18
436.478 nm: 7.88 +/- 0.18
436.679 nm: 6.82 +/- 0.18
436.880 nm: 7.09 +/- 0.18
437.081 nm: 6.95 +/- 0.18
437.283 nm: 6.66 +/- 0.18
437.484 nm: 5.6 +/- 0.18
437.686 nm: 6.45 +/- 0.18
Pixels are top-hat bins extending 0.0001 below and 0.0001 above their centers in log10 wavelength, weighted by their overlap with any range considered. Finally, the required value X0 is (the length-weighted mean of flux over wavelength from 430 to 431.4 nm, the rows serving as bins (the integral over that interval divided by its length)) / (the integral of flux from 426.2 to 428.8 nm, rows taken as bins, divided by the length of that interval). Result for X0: 0.75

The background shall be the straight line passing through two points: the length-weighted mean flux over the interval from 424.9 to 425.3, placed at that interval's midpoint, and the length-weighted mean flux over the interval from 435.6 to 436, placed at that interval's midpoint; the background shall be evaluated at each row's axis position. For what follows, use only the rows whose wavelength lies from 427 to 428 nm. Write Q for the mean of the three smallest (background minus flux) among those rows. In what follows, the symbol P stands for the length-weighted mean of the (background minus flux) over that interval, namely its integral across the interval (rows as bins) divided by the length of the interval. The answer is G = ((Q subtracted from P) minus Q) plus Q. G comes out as 0.69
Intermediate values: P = 0.38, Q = -0.31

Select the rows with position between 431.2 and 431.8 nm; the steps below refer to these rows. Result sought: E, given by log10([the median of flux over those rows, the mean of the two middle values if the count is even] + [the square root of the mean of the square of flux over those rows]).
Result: 1.08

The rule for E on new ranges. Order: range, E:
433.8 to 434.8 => 1.09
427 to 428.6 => 1.03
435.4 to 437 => 1.15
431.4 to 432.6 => 1.11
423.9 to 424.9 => 1.09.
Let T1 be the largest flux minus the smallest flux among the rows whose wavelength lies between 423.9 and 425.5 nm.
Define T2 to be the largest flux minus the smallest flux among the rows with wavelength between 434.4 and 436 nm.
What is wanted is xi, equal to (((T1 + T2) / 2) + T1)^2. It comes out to 18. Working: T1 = 2.1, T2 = 2.2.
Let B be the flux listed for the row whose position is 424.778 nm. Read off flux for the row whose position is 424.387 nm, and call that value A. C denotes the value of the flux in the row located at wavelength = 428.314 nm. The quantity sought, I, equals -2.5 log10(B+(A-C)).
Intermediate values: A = 6.21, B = 5.27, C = 5.77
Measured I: -1.9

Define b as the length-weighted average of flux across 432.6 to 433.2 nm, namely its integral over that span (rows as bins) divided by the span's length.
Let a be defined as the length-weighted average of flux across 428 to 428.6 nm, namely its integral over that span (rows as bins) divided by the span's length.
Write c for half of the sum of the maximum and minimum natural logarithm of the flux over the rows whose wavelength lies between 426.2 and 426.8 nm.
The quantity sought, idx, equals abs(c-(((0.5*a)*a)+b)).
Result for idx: 20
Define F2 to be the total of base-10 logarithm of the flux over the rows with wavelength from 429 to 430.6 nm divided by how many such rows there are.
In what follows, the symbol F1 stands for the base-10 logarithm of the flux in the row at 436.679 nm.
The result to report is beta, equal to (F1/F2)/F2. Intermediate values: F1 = 0.83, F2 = 0.67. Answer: 1.87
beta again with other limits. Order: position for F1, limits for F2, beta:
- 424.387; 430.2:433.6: 1.47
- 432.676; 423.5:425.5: 1.24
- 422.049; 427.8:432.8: 1.70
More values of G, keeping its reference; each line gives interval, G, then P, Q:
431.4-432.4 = 0.65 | -0.56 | -1.21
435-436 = 0.29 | 0.42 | 0.12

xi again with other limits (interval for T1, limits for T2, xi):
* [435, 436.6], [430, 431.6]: 26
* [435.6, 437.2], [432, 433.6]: 15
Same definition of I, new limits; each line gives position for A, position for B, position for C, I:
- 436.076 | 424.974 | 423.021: -1.9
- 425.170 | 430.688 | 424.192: -1.3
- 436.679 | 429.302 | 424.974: -2.2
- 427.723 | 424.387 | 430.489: -2.3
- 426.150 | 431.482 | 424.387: -1.7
